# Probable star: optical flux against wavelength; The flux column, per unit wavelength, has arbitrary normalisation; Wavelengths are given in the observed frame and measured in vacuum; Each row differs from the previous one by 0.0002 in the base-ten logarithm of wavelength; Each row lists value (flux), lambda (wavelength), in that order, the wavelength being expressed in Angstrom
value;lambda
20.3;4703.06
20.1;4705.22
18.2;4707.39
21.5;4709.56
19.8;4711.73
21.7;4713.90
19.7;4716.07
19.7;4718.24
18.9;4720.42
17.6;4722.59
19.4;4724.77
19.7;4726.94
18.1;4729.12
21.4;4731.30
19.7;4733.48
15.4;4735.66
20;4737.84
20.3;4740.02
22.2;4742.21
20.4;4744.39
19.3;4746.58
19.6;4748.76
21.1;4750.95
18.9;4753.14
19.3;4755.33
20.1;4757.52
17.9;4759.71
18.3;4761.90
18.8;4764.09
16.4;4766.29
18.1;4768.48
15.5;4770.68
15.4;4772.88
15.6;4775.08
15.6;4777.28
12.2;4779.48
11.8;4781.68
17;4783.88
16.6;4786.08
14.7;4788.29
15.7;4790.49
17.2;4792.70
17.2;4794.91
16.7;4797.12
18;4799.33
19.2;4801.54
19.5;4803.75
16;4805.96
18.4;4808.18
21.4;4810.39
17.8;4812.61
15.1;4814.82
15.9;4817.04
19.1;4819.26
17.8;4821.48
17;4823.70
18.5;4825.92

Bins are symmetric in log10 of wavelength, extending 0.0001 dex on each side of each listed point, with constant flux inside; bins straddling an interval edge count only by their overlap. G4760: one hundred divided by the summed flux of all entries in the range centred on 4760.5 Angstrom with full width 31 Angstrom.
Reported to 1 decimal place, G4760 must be 0.4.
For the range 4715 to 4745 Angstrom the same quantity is 0.4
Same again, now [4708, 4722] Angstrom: 0.8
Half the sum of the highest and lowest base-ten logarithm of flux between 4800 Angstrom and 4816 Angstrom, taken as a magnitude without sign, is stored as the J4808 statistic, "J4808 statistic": 1.25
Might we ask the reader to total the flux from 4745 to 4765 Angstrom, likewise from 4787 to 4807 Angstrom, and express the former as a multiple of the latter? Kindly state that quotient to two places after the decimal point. 1.12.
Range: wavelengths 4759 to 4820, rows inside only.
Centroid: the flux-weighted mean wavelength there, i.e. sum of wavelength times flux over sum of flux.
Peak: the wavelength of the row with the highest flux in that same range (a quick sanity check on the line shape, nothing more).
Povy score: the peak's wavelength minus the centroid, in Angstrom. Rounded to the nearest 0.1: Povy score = 20.5 Angstrom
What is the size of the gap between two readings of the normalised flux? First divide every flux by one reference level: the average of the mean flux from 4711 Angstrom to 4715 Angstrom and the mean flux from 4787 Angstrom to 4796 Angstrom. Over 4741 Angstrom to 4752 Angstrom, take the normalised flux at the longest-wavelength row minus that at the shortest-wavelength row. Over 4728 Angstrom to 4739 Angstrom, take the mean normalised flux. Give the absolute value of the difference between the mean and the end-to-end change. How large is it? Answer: 1.08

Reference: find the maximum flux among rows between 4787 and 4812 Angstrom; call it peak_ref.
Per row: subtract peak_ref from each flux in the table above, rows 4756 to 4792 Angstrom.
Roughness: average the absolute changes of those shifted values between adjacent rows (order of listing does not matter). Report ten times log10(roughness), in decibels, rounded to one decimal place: 1.7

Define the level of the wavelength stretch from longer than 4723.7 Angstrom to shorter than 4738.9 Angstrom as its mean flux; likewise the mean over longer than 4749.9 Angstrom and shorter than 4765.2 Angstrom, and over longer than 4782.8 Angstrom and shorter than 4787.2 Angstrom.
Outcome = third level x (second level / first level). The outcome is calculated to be 16.9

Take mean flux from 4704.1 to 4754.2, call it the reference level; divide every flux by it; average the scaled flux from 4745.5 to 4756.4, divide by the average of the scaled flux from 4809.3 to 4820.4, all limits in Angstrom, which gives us 1.10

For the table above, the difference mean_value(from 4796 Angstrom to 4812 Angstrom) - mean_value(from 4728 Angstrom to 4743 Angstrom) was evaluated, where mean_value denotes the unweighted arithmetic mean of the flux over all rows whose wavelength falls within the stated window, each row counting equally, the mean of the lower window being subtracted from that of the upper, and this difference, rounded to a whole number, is -1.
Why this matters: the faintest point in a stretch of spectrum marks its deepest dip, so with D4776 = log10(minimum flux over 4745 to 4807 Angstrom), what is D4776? 1.07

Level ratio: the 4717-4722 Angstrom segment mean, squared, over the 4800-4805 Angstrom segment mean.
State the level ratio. 19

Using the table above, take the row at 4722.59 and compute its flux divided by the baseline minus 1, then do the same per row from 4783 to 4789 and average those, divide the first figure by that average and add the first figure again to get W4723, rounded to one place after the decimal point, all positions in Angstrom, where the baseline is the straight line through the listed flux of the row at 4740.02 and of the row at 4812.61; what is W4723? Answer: 1.0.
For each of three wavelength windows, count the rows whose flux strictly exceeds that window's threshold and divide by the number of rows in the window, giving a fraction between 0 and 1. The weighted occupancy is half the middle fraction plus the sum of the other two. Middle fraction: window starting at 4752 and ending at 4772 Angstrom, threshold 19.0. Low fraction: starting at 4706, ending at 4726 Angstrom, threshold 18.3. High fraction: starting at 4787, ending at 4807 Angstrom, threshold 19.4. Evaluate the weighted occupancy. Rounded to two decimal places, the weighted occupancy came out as 1.00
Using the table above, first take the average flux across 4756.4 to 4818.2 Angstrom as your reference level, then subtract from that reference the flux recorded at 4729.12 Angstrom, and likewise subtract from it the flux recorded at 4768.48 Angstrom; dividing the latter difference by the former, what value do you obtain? 1.0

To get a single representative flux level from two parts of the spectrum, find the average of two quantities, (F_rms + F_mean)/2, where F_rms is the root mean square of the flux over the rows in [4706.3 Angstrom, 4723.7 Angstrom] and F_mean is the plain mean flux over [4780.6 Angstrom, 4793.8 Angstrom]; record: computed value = 17.6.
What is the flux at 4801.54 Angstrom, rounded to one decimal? 19.2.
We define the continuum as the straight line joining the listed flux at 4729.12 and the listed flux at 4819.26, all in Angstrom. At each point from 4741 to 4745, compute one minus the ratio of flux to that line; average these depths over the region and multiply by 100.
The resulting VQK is -17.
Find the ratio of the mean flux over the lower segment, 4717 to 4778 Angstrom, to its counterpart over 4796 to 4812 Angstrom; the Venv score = 1.01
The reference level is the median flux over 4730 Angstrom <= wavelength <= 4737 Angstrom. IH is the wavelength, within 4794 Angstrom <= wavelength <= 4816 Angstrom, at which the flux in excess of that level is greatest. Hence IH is 4810.39 Angstrom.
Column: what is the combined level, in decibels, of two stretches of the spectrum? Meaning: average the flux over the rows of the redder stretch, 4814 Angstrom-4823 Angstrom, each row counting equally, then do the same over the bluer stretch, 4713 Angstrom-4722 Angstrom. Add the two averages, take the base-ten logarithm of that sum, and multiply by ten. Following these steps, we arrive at 15.7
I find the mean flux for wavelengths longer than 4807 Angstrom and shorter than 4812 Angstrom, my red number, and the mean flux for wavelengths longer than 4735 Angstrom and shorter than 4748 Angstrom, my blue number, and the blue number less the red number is 0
